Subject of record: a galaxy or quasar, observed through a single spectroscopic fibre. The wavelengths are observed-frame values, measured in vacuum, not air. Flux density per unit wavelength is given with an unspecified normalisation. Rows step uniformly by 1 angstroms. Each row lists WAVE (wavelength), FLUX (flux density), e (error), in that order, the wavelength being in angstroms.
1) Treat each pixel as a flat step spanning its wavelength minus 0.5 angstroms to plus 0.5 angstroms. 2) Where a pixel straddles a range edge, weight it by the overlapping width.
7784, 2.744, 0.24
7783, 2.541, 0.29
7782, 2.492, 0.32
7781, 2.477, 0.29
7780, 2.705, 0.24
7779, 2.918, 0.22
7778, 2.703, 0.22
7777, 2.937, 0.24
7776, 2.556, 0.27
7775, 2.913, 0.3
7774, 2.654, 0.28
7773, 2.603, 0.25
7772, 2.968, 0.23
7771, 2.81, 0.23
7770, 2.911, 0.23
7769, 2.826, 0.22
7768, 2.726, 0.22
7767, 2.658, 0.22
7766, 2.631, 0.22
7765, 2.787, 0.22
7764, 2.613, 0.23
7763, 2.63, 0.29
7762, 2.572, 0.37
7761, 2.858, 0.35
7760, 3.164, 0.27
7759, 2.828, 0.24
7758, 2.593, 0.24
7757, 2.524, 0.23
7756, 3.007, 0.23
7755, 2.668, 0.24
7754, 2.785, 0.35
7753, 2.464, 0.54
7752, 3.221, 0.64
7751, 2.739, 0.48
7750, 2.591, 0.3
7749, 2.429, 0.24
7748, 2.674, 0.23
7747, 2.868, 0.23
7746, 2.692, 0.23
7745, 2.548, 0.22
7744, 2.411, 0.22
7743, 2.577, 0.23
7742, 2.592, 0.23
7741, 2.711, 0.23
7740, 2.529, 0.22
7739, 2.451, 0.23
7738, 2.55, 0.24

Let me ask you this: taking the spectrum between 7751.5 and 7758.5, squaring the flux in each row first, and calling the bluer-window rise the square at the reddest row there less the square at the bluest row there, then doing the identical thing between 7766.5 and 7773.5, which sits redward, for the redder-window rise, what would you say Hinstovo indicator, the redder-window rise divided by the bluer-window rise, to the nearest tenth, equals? 0.1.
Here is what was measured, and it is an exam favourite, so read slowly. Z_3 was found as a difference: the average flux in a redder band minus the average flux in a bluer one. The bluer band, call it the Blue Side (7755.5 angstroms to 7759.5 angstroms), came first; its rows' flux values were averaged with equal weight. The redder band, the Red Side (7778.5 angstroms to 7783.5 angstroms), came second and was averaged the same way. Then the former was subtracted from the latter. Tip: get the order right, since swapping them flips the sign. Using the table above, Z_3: -0.11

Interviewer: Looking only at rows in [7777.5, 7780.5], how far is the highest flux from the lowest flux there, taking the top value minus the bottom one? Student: 0.2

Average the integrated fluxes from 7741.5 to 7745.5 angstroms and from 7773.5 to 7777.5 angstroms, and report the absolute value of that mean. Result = 10.6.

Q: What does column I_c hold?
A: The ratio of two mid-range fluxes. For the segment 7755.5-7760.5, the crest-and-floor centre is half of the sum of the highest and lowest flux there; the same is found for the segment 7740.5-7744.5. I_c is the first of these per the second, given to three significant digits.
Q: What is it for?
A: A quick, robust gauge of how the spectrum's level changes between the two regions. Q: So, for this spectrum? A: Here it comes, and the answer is 1.11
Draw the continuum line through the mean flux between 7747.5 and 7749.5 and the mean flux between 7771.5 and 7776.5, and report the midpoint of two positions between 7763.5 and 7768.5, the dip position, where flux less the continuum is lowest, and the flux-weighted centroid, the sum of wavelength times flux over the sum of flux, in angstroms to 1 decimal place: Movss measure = 7765.0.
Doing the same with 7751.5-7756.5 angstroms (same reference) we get 7753.5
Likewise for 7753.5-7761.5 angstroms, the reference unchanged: 7757.3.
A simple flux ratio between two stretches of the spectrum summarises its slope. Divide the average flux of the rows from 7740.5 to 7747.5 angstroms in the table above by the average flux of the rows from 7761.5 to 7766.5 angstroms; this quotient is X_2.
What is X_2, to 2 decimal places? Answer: 0.99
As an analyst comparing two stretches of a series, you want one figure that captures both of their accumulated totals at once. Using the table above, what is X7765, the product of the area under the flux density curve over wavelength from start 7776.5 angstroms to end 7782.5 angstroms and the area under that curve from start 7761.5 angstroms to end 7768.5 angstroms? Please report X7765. 302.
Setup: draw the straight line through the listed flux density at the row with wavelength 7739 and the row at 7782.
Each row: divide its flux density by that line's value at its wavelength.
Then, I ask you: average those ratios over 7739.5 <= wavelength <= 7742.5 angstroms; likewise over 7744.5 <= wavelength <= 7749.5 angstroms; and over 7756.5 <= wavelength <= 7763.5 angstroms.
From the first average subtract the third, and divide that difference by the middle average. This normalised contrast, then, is -0.041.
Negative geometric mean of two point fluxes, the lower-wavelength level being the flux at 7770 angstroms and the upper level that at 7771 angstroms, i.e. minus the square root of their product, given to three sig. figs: -2.86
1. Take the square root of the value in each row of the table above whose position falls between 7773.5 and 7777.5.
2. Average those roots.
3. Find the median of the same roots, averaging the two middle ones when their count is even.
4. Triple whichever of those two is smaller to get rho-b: 4.99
